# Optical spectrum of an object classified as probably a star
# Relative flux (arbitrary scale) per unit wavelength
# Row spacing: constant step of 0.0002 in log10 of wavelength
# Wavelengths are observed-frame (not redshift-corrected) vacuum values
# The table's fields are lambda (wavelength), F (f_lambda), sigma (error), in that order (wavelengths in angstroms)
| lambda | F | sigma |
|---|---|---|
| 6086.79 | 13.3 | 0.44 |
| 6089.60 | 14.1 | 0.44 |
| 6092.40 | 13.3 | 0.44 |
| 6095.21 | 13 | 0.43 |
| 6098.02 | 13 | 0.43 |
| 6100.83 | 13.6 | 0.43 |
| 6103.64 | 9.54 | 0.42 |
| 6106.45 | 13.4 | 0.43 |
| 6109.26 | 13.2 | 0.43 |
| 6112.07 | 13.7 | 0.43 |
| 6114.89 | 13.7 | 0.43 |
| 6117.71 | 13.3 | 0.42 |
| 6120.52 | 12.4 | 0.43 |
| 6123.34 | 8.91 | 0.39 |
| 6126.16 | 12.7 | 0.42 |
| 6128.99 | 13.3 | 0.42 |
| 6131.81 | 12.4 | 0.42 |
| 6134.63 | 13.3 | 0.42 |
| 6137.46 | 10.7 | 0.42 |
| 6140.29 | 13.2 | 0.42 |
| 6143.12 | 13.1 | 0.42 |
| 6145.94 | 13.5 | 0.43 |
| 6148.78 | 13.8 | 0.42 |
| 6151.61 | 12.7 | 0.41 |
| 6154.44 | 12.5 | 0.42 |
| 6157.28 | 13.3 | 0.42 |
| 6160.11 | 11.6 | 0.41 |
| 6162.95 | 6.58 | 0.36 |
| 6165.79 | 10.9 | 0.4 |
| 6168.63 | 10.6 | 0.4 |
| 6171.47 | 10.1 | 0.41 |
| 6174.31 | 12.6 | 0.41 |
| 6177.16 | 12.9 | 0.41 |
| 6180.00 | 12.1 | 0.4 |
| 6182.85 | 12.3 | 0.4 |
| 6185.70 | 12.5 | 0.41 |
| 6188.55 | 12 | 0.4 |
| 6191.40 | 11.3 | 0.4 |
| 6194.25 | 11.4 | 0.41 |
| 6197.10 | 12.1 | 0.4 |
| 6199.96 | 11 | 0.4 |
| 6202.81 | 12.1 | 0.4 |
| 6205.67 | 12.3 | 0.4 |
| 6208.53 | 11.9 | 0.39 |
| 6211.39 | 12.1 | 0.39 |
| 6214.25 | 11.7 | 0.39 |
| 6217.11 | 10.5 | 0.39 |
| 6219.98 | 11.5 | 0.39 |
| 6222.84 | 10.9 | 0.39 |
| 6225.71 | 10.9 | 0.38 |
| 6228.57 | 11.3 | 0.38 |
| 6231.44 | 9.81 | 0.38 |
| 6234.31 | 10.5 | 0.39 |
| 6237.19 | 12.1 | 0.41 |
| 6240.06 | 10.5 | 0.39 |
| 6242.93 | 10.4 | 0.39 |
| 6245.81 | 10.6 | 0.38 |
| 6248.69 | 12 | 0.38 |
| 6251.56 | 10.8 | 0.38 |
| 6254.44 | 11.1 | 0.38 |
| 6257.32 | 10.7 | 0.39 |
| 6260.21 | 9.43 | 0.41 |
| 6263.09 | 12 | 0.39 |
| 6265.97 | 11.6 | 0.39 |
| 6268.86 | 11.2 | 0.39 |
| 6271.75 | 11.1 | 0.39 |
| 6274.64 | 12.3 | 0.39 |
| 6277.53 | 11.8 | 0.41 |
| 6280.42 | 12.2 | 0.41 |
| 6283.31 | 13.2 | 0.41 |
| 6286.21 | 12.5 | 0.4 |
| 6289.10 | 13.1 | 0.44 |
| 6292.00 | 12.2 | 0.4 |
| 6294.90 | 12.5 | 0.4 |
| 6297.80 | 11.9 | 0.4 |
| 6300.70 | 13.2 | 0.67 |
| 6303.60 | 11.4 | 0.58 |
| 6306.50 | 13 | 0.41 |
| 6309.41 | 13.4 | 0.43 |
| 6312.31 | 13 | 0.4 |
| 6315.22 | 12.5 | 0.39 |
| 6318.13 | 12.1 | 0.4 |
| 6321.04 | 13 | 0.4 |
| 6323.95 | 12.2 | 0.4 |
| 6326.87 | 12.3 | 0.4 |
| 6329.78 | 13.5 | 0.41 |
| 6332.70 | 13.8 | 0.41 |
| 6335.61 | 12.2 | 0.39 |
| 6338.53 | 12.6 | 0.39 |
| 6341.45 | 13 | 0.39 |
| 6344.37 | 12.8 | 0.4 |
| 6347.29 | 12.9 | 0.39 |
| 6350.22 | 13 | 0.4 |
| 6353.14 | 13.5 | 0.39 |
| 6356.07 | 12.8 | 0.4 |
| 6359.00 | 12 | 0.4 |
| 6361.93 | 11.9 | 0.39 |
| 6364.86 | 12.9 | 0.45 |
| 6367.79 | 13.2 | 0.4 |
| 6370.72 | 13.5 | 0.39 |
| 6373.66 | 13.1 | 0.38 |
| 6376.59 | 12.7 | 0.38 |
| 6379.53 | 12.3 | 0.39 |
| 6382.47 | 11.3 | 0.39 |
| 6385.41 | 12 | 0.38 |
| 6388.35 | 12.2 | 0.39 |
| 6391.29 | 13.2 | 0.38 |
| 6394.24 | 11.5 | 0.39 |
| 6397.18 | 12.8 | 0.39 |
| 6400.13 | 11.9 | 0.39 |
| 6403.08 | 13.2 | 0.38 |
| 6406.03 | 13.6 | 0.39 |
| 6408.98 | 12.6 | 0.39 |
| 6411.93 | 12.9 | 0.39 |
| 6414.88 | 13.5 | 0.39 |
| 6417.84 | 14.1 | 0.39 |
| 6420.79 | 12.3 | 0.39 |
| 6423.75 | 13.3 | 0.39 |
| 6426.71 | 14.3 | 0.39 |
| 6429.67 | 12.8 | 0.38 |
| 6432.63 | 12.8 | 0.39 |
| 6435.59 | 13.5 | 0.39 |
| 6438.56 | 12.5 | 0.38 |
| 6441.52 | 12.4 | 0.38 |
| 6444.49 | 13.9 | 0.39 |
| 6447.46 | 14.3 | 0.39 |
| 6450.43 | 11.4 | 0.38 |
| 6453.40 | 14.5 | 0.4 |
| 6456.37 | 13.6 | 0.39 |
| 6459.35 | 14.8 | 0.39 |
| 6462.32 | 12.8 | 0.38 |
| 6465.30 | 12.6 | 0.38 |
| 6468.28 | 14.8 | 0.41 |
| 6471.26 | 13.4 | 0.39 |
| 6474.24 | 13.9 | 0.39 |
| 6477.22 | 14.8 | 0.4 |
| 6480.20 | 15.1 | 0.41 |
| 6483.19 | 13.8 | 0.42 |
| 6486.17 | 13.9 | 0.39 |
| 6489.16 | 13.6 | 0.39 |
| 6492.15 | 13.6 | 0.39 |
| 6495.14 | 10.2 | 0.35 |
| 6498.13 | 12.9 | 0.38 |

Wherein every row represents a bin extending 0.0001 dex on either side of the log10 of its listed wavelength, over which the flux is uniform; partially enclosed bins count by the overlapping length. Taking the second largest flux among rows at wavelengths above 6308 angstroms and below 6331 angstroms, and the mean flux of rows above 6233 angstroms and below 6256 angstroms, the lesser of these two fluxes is 11.00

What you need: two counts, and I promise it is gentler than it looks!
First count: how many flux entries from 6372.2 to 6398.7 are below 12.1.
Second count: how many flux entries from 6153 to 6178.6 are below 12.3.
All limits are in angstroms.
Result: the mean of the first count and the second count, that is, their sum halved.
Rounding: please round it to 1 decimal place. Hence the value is 4.0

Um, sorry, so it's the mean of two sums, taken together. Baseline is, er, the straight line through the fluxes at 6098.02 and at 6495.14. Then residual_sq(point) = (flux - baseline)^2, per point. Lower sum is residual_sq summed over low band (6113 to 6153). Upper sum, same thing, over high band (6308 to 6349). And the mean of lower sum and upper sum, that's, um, 28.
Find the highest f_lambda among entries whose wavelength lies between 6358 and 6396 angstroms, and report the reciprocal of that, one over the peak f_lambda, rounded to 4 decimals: 0.0741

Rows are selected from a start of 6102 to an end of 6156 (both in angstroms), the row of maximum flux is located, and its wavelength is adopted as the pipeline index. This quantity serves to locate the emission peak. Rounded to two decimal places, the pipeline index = 6148.78 angstroms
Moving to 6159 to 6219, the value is 6177.16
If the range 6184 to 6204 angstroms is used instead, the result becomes 6185.70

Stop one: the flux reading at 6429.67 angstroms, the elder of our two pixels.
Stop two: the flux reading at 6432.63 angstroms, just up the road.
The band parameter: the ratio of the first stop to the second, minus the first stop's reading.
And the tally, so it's -11.8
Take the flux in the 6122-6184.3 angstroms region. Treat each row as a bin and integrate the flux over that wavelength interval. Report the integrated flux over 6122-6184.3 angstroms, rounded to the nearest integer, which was 745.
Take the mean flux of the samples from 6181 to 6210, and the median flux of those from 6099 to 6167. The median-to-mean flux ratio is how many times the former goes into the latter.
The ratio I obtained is 1.11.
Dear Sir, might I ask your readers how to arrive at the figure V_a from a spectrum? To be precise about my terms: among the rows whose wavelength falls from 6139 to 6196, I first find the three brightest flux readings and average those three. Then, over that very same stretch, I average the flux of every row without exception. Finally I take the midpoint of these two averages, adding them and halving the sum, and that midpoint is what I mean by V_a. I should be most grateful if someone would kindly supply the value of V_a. 12.74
